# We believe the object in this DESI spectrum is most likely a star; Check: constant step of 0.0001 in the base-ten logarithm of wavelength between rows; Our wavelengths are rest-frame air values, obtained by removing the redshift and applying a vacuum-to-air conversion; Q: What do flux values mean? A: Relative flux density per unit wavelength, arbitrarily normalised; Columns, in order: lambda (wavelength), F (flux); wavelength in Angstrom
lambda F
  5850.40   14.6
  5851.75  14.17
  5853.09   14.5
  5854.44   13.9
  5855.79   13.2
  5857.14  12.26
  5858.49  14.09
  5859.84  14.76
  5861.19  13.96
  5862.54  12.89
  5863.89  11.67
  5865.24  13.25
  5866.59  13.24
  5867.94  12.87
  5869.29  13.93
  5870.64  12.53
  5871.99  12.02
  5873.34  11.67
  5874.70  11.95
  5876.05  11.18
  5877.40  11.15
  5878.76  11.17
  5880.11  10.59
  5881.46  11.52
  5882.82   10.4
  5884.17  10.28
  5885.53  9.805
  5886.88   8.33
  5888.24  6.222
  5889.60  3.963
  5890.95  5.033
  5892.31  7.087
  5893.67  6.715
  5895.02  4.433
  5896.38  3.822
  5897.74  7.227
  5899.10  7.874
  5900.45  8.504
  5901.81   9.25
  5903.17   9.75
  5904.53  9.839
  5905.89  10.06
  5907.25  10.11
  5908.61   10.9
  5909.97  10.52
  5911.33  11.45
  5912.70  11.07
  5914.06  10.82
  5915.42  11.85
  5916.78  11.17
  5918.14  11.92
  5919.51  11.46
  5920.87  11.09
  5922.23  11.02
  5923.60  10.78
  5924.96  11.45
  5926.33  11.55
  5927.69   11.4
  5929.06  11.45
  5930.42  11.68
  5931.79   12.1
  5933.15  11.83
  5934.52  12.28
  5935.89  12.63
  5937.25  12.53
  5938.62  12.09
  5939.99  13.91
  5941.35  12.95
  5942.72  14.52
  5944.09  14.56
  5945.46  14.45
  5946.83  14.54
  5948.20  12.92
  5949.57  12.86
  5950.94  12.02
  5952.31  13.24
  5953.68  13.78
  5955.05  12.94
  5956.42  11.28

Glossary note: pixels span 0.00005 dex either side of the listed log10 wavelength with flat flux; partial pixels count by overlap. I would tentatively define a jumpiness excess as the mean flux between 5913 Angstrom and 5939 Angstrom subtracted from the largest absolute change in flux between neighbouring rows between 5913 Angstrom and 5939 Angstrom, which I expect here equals -11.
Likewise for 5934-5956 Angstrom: -11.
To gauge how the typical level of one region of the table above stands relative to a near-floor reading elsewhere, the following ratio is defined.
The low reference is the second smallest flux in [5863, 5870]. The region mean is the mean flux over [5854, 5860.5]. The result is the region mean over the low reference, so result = 1.06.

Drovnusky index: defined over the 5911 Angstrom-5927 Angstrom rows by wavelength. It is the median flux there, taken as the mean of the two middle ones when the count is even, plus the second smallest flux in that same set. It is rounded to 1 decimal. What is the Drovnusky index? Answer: 22.1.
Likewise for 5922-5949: 23.2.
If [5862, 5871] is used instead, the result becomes 25.4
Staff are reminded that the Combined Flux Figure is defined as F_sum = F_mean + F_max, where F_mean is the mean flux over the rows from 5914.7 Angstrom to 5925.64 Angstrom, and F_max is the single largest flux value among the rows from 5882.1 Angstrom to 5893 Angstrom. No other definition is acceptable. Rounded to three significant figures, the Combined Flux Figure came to 21.7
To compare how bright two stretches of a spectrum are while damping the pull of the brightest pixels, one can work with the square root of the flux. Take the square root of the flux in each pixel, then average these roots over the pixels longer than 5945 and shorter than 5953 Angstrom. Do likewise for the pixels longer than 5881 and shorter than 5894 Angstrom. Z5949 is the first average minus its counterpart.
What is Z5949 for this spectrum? 0.87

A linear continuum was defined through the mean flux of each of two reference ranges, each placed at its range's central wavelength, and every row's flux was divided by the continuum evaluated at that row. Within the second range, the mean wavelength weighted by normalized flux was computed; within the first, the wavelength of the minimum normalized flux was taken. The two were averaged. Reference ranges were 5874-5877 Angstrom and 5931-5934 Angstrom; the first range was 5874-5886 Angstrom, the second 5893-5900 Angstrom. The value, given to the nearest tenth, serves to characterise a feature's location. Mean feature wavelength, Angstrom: 5891.1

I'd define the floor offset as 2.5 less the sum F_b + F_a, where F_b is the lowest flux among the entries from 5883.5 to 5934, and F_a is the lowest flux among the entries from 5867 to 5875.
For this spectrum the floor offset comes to -13.0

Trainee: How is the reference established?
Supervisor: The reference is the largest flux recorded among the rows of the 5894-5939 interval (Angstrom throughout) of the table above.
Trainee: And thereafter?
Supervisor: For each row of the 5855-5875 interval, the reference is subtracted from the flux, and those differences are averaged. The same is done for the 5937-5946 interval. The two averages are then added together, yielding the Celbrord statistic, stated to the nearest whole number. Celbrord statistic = 1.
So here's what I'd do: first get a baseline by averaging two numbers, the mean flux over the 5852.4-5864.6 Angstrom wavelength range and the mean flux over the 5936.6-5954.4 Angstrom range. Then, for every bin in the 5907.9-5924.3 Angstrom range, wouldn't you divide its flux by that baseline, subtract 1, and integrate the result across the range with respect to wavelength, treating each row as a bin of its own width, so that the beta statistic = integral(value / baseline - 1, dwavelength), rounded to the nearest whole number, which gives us -3 Angstrom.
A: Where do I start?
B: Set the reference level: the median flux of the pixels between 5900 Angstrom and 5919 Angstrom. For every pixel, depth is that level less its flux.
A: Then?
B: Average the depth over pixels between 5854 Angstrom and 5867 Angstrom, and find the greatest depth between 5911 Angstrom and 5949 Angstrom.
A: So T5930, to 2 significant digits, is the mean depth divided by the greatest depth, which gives 24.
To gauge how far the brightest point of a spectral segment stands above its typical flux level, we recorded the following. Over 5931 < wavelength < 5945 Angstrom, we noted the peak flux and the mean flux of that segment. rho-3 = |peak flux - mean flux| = 1.6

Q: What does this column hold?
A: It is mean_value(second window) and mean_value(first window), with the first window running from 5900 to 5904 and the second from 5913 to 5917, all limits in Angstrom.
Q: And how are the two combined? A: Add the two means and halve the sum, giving 10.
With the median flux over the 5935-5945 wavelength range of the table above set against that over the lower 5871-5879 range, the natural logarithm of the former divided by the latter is 0.1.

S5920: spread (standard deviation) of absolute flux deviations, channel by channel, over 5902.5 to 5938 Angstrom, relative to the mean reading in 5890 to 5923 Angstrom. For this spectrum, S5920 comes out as 0.8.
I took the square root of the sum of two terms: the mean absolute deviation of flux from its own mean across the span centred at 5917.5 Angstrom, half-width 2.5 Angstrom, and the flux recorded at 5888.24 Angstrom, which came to 2.6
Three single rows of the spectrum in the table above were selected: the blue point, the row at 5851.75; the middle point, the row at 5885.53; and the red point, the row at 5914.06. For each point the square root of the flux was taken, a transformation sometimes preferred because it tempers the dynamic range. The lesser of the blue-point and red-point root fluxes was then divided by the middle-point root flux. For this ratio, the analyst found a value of 1.05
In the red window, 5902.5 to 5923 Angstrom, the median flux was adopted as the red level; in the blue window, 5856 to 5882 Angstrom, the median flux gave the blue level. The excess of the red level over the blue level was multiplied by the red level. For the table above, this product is -14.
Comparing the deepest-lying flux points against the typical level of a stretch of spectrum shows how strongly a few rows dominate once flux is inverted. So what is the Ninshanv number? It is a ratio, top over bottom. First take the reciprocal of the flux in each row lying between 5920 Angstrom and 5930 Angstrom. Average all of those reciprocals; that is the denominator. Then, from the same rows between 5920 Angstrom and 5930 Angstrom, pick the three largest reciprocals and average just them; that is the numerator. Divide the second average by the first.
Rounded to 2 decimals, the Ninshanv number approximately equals 1.03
